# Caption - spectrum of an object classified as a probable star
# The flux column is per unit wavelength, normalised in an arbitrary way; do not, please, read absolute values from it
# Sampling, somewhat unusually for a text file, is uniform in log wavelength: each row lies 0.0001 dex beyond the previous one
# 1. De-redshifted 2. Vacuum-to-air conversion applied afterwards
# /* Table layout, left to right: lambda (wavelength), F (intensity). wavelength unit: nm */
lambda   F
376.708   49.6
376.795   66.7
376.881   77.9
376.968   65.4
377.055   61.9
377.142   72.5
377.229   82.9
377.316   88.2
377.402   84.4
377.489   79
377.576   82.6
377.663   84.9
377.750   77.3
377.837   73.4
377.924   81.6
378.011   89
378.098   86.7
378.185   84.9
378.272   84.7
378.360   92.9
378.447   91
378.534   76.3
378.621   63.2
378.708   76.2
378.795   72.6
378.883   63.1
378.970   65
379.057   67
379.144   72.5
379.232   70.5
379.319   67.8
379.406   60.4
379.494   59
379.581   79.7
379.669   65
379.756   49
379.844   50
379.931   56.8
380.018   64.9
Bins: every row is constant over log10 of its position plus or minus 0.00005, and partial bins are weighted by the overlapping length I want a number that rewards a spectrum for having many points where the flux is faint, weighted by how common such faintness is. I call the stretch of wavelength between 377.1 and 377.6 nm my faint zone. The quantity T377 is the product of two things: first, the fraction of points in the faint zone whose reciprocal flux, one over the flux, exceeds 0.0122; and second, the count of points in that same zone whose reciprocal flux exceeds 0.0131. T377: 0.3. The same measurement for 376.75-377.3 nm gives 3.3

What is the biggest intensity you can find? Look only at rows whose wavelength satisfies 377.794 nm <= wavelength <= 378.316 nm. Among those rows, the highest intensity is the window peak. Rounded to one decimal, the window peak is 89.0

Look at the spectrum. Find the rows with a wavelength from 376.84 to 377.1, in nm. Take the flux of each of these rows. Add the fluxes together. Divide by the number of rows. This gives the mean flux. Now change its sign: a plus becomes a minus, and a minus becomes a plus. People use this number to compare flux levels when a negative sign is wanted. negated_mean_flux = -68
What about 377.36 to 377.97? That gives -80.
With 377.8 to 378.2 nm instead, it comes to -83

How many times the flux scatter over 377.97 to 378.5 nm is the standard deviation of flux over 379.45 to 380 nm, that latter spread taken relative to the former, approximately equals 3.4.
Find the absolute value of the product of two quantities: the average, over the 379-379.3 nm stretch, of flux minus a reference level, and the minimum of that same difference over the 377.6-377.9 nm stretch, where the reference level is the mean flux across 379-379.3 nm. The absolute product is 0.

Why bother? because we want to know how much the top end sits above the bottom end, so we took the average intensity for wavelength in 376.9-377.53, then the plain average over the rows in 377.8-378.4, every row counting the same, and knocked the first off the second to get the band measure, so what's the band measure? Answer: 8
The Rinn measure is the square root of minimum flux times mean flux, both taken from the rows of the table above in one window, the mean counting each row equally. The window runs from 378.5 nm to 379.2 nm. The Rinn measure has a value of 66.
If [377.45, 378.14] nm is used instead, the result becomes 77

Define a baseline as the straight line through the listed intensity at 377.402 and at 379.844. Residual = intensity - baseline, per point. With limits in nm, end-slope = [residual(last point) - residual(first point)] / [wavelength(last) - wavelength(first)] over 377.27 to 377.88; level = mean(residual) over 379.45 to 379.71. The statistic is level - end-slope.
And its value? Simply 29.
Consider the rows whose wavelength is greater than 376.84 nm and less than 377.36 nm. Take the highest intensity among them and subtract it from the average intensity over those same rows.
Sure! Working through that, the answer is -13.4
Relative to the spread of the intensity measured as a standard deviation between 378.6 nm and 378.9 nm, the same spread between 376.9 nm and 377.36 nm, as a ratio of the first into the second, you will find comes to 1.7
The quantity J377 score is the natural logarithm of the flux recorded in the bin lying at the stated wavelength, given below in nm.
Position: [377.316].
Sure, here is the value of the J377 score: 4.48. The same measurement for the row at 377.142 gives 4.28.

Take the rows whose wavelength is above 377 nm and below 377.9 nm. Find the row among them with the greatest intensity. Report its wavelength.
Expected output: 377.316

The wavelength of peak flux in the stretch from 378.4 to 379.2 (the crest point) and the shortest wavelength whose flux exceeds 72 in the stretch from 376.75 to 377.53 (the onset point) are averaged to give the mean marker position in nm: 377.66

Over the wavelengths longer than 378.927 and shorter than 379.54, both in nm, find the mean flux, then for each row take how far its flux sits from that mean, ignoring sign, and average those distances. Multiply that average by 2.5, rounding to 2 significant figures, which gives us 9.8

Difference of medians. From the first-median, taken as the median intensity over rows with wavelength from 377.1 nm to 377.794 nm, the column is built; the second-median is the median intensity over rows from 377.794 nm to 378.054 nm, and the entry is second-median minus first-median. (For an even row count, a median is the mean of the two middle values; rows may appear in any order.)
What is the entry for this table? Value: -1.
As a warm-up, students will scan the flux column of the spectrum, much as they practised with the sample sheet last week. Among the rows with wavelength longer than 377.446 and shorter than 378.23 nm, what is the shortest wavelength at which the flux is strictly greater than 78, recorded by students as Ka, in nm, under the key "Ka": 377.489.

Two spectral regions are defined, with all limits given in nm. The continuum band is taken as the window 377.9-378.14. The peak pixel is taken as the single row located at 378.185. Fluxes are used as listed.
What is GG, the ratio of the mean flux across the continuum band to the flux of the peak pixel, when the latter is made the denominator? 1.01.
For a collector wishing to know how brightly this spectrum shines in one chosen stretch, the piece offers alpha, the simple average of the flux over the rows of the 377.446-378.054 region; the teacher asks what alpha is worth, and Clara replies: 81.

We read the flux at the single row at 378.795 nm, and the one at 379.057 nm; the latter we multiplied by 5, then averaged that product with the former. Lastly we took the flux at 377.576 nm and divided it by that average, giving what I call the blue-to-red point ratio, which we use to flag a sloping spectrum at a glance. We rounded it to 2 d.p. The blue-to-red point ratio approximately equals 0.41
